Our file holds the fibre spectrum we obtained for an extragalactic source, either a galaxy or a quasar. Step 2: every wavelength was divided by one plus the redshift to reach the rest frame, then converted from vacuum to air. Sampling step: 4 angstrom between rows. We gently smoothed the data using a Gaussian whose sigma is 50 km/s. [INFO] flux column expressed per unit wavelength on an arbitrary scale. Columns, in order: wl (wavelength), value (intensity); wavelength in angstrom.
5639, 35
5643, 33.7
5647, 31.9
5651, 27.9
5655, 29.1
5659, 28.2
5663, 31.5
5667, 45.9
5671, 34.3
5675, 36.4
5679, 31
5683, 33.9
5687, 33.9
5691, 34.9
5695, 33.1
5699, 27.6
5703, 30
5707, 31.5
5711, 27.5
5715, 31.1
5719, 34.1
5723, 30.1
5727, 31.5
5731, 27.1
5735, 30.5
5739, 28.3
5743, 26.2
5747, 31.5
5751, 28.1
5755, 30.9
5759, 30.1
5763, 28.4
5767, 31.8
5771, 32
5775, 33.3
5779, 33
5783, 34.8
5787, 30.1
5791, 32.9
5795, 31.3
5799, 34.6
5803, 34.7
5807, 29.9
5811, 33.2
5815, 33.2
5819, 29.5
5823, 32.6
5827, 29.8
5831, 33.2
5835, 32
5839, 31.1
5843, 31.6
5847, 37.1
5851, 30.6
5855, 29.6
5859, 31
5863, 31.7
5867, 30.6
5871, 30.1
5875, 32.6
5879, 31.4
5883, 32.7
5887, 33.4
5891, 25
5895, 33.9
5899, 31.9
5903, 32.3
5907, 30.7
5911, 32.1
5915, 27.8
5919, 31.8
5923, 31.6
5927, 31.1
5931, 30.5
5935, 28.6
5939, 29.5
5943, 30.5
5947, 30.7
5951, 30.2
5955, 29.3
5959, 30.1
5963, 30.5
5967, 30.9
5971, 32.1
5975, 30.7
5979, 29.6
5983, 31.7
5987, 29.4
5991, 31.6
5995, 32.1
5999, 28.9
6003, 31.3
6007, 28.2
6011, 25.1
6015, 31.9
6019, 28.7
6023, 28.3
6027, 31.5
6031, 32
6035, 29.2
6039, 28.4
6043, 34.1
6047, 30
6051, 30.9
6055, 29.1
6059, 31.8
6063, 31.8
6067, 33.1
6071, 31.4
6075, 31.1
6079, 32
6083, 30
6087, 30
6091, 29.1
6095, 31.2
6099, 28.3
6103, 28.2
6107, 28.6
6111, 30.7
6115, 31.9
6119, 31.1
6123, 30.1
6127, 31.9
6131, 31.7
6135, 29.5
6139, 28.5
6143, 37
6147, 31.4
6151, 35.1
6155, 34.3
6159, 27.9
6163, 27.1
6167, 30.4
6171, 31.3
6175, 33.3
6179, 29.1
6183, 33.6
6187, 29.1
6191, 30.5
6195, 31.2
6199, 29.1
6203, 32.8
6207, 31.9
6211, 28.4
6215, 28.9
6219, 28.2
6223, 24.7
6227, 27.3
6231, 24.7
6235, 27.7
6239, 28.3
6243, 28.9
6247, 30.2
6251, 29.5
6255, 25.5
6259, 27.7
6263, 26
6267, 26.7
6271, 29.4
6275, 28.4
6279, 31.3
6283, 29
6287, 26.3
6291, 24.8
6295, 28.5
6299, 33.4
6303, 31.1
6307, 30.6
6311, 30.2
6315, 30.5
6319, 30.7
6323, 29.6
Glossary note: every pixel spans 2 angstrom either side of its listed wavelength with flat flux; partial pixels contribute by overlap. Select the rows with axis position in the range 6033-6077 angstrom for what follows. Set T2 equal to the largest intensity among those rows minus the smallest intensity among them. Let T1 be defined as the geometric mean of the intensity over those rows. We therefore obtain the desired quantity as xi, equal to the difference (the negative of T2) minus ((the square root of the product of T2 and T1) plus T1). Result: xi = -49.9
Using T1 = 30.9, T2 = 6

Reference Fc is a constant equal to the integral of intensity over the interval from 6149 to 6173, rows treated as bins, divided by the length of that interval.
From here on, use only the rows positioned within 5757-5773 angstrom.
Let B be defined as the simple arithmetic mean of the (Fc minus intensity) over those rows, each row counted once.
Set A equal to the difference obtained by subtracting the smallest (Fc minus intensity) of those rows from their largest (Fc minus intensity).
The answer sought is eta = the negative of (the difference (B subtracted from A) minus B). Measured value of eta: -2.7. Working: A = 3.6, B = 0.44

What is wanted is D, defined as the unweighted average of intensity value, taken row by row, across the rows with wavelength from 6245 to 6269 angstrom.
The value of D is 27.6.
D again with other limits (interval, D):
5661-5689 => 35.3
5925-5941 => 29.9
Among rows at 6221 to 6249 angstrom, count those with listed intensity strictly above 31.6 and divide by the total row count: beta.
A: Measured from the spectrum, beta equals 0.0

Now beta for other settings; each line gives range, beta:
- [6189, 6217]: 0.3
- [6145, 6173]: 0.3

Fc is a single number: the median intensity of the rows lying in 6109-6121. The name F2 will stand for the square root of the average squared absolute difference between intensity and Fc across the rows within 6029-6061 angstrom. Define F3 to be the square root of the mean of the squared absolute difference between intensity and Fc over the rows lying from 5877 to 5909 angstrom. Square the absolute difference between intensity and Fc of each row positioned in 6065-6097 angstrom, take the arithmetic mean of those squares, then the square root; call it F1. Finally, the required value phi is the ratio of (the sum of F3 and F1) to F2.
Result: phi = 2.10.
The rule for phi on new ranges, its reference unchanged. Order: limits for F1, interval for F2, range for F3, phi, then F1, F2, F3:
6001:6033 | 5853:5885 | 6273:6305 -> 5.75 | 2.7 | 1.05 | 3.29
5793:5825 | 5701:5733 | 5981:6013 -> 2.15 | 2.2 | 2.25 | 2.59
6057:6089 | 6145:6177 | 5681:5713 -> 1.40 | 1.0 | 2.69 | 2.75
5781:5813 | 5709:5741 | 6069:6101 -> 1.58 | 2.5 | 2.43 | 1.38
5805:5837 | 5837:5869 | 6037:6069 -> 1.57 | 1.7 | 2.22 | 1.82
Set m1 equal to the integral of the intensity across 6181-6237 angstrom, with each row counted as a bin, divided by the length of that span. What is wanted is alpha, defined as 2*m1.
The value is 58.3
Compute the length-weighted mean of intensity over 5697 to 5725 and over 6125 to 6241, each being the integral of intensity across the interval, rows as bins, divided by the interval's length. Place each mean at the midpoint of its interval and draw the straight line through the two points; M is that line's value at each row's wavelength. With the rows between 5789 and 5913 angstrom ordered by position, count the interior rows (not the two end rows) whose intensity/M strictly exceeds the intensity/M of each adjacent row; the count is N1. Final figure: 10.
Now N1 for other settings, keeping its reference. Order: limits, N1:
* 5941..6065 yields 9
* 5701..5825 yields 11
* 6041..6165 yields 9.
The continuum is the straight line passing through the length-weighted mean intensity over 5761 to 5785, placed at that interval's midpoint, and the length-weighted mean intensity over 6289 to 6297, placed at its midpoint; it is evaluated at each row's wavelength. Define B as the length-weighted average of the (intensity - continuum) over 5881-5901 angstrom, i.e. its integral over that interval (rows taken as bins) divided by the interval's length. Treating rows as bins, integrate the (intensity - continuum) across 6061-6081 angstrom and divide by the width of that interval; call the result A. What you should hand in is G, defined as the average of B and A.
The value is 1.6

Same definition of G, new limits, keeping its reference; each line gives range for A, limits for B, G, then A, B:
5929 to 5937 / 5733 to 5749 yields -2.2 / -1.0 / -3.4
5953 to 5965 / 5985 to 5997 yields 0.4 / -0.3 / 1.2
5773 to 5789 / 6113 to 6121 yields 1.8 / 0.7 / 3.0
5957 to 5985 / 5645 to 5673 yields 0.0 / 0.7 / -0.8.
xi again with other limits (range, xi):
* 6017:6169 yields -58.0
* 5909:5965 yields -46.0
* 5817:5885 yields -54.6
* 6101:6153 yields -56.5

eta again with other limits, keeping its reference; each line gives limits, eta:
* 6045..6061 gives -1.6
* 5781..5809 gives -8.1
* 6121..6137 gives -2.0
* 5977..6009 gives -2.6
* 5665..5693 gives -24.4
